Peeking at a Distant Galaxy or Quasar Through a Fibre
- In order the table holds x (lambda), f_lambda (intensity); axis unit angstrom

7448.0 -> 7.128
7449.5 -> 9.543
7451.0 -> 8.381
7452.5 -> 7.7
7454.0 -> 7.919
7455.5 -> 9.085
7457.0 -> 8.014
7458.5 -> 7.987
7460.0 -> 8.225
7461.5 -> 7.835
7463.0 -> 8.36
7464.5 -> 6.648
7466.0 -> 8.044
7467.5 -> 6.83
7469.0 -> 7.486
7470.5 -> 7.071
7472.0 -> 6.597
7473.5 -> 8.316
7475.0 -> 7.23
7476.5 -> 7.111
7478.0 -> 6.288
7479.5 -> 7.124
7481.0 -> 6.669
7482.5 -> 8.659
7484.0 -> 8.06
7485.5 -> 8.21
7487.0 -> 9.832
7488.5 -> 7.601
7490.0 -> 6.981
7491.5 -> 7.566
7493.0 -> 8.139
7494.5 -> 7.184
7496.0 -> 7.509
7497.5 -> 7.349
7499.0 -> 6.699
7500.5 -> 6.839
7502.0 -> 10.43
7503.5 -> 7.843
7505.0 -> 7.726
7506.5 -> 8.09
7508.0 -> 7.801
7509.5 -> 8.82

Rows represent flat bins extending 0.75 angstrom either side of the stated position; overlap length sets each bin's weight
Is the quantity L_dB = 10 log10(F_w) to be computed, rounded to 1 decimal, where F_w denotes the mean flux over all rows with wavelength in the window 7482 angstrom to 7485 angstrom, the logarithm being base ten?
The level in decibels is 9.2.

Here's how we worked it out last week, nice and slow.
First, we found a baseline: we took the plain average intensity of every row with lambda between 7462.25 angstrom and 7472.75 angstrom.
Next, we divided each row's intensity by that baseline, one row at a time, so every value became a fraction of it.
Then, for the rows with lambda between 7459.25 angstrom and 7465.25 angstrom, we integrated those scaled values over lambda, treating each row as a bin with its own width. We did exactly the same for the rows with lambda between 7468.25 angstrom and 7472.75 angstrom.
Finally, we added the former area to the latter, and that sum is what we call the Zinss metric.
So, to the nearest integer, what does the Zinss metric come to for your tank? 11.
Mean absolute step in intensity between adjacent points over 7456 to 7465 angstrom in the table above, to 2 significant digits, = 0.58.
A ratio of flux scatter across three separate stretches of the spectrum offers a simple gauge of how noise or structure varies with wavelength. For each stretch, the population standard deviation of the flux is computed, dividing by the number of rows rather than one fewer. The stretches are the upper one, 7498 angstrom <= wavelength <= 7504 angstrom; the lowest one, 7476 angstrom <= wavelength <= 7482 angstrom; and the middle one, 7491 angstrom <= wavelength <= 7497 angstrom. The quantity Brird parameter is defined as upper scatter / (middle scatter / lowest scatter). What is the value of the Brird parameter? 1.5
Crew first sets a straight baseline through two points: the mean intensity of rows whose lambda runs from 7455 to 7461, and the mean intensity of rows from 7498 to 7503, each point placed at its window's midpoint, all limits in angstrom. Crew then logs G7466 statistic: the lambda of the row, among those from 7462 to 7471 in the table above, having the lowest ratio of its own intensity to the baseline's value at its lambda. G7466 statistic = 7464.5 angstrom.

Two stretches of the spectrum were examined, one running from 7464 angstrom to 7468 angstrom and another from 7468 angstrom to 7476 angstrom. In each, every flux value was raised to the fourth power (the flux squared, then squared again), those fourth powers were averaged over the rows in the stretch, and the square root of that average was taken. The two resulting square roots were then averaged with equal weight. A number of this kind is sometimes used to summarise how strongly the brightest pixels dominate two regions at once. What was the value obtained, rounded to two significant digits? 54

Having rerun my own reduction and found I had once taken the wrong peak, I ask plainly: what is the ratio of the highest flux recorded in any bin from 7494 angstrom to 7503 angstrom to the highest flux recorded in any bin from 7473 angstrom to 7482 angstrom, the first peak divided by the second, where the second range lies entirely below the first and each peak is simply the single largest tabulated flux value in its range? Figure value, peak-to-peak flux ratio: 1.25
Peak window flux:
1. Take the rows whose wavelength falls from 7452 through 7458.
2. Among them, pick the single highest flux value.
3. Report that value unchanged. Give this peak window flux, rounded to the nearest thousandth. 9.085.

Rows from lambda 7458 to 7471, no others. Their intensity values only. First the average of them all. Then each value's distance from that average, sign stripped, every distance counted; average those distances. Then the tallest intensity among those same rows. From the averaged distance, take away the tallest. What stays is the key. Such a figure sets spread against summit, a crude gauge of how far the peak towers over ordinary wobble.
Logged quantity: -7.8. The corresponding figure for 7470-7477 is -7.9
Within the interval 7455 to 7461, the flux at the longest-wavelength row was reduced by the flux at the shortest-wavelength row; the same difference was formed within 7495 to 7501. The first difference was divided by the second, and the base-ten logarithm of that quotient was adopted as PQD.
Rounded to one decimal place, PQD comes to 0.1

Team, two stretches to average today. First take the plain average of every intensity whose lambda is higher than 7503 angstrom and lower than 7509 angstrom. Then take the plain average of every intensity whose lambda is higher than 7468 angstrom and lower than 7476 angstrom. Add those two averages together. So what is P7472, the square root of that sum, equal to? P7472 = 3.90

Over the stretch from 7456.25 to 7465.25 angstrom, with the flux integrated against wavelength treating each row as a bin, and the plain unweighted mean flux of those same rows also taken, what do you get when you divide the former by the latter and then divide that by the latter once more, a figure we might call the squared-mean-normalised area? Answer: 1.15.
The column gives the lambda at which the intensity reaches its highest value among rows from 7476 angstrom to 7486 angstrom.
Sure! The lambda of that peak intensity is 7482.5 angstrom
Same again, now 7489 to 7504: 7502.0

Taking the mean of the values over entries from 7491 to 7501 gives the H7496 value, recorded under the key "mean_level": 7.33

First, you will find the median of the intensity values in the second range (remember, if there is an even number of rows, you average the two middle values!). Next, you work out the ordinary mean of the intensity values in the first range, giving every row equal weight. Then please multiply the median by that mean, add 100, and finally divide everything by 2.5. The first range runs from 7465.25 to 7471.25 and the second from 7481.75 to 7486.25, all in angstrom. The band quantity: 64.2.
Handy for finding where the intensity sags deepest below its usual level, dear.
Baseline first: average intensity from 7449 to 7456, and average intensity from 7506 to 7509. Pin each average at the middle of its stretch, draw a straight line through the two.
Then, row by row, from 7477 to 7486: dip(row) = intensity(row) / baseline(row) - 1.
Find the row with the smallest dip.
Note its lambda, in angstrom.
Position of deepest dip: 7478.0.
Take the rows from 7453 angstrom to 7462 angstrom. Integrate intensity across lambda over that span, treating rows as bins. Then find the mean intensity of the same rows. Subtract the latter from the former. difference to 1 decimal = 65.4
